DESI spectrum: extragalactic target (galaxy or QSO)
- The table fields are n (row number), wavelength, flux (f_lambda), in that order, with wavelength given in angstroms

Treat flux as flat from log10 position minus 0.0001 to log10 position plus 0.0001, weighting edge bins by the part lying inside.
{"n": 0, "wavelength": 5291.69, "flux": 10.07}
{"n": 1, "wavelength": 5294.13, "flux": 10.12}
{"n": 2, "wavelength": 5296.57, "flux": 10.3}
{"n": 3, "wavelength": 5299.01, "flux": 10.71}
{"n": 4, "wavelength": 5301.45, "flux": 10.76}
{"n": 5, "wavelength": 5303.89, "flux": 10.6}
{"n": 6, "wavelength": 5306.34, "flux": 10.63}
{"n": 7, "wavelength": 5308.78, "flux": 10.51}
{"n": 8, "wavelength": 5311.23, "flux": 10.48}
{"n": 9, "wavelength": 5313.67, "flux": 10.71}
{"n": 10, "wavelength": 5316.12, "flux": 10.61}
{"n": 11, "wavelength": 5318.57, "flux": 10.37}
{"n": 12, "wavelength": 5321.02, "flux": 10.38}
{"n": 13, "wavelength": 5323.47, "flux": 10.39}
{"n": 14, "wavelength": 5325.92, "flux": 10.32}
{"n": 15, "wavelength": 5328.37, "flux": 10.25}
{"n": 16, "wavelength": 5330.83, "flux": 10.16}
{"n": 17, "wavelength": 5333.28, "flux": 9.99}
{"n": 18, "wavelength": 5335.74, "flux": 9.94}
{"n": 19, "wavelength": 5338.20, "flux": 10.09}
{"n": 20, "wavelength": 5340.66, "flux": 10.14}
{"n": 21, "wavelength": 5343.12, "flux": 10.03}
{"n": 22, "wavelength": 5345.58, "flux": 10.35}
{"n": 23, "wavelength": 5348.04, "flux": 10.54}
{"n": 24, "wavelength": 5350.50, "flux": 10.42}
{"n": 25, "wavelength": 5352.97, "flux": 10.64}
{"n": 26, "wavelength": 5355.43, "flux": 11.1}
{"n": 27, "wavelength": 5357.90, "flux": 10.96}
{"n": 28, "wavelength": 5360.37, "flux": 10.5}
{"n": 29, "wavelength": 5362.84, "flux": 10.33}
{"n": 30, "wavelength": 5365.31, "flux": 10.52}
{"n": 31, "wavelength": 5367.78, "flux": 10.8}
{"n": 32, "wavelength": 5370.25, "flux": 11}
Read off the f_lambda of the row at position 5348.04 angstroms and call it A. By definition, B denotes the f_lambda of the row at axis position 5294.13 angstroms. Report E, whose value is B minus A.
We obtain -0.4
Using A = 10.54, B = 10.12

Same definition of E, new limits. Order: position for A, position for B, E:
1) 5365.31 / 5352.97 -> 0.1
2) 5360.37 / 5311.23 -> 0.0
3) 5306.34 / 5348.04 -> -0.1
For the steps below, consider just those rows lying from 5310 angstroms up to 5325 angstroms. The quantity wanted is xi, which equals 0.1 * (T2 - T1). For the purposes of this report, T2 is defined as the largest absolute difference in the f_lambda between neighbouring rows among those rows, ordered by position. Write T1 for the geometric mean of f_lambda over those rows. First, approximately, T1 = 10.5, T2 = 0.24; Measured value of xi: -1.02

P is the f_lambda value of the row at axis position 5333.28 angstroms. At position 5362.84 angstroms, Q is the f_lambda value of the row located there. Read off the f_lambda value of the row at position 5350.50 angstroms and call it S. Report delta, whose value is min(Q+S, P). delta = 10.0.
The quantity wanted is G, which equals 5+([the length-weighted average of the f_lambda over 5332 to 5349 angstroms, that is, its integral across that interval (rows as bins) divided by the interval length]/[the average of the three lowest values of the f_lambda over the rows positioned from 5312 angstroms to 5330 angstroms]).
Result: 5.98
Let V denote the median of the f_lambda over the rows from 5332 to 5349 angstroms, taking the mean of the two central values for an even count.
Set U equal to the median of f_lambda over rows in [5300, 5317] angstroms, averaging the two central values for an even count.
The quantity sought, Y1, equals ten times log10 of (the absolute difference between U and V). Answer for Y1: -2.8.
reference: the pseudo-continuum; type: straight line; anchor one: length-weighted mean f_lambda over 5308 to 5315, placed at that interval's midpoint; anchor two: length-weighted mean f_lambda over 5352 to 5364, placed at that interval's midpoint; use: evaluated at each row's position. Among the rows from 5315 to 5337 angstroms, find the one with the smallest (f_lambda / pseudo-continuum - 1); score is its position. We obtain 5335.74 angstroms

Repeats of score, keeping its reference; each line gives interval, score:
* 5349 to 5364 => 5362.84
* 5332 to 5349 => 5335.74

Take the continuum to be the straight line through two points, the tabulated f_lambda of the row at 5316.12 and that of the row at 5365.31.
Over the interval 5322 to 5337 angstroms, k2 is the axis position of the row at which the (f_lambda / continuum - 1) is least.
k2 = 5335.74 angstroms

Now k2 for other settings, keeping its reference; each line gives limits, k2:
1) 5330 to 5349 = 5335.74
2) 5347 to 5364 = 5362.84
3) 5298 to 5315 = 5311.23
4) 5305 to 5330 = 5328.37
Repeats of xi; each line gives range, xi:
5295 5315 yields -1.02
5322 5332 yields -1.02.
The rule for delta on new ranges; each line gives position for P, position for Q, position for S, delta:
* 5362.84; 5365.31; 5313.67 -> 10.3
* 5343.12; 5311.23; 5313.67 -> 10.0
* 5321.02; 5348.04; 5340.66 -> 10.4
